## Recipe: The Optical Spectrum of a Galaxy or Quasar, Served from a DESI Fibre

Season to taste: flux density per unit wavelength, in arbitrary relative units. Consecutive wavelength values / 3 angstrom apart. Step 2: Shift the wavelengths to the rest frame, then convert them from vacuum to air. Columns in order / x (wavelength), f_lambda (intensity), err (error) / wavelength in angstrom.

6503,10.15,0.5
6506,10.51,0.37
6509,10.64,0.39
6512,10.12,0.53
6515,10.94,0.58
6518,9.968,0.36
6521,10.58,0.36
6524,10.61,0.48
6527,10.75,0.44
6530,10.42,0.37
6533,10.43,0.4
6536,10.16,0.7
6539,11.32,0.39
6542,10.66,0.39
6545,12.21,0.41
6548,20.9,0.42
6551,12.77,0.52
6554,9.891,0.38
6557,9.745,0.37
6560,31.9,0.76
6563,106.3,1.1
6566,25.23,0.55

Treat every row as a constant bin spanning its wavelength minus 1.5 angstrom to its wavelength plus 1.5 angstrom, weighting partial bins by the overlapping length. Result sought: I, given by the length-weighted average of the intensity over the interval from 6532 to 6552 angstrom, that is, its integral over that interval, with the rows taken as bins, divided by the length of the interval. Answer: 12.7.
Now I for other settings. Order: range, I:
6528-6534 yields 10.5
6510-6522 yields 10.4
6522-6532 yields 10.6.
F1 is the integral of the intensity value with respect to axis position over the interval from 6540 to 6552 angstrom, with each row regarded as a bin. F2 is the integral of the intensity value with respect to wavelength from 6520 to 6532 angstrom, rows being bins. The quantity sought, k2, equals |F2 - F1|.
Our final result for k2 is 42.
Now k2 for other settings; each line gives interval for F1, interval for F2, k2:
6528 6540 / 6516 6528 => 1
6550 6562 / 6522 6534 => 113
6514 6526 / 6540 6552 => 43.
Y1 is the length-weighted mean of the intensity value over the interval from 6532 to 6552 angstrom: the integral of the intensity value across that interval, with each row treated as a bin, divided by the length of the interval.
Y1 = 13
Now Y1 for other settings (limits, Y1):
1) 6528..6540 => 11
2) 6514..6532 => 11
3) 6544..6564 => 28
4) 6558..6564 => 61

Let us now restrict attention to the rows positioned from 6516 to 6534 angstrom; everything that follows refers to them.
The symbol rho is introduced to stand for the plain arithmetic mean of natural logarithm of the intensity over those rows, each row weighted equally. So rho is 2.35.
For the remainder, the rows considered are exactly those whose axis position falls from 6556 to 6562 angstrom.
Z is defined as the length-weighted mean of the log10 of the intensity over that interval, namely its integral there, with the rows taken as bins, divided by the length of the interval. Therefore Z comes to 1.33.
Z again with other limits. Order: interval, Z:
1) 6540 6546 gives 1.05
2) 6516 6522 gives 1.01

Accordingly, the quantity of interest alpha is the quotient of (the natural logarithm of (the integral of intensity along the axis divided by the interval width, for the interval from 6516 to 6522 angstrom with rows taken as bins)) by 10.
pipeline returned 0.233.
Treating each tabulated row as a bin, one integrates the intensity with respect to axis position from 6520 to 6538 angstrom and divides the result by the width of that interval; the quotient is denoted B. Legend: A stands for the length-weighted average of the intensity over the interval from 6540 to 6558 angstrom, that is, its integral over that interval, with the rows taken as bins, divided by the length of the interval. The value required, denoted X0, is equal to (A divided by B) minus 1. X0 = 0.2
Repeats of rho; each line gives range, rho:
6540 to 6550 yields 2.64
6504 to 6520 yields 2.34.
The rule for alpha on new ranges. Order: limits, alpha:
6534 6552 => 0.256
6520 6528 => 0.237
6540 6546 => 0.243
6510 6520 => 0.234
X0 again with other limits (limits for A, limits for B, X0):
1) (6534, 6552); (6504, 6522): 0.2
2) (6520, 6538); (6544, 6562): -0.4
